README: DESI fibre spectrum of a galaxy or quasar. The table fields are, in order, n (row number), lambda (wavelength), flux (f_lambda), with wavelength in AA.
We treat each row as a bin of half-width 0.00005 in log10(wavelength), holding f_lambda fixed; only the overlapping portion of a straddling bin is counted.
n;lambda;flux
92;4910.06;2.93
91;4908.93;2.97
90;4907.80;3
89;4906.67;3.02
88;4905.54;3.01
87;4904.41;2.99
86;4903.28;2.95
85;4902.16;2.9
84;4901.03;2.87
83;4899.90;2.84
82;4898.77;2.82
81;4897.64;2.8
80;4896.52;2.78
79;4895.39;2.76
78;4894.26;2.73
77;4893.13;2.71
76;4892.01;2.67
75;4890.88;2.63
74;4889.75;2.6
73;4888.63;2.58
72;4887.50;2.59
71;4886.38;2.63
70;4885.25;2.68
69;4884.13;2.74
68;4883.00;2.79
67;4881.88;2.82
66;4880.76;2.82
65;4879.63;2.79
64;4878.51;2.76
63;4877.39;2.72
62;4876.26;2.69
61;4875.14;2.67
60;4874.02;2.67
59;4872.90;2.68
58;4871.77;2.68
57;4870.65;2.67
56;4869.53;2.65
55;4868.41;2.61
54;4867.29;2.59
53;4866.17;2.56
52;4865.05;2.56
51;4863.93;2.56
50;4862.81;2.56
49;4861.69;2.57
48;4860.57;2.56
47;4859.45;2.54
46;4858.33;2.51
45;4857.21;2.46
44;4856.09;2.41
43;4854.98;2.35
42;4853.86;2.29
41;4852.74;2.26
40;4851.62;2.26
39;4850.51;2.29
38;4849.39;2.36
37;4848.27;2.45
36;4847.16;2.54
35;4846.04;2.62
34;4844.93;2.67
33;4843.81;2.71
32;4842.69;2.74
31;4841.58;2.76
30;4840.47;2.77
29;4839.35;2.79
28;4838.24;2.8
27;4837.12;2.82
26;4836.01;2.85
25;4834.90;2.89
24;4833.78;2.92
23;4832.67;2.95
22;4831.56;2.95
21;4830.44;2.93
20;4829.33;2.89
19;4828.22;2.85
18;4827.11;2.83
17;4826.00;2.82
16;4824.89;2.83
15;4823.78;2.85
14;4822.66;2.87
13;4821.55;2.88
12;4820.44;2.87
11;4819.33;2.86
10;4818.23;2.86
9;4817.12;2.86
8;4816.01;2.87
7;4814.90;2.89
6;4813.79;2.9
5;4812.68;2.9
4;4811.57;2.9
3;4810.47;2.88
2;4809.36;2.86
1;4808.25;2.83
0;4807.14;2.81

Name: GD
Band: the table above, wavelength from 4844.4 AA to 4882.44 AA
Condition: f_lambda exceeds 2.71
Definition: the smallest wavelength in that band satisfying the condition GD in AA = 4877.39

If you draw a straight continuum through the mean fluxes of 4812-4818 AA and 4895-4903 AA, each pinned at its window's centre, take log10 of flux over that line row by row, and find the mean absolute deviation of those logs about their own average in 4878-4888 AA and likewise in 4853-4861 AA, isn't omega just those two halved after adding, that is 0.0128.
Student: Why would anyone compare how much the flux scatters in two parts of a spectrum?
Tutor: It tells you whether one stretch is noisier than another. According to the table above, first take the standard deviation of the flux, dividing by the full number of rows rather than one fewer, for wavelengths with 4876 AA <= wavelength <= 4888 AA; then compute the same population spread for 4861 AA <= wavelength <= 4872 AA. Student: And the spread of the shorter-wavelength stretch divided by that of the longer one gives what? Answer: 0.63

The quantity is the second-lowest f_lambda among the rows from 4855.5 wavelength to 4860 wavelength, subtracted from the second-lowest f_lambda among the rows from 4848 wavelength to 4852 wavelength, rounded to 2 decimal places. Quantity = -0.17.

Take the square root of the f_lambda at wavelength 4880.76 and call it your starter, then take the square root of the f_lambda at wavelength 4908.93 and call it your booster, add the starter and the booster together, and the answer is 3.40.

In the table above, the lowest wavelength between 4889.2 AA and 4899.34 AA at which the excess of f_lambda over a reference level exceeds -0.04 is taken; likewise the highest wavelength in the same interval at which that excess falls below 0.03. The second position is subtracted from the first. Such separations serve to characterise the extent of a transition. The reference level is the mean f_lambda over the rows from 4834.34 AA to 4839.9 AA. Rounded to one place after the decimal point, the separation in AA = -1.1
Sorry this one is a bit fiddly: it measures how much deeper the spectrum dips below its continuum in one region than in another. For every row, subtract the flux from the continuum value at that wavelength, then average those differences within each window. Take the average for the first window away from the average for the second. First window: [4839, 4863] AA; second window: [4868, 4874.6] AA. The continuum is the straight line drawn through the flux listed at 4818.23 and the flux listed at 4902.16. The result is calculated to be -0.13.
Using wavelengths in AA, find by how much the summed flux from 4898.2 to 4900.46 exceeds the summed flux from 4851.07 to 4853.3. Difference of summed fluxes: 1.1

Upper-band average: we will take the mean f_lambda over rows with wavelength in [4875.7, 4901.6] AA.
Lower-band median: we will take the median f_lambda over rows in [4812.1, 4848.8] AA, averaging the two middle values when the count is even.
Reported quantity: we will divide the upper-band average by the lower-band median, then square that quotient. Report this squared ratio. 0.92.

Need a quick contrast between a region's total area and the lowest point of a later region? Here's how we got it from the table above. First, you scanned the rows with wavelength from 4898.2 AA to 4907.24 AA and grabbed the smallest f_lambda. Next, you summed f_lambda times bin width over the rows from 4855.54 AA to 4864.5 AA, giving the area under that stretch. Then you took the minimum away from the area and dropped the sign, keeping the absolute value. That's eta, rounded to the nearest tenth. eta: 19.8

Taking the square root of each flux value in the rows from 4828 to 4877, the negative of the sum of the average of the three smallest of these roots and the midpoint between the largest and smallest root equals -3.12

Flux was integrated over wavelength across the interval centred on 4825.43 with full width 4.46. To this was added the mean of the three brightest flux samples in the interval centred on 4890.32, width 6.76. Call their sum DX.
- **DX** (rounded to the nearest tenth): 15.3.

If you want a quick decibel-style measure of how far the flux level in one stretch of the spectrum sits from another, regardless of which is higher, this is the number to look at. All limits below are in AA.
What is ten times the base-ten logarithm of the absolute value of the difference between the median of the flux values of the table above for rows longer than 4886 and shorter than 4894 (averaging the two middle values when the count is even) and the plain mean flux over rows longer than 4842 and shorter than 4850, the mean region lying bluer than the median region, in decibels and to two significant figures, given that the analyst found -13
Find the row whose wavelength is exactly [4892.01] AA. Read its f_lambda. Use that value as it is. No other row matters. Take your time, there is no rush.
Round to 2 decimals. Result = 2.67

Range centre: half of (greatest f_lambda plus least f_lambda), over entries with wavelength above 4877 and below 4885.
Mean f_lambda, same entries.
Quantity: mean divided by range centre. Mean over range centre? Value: 1.003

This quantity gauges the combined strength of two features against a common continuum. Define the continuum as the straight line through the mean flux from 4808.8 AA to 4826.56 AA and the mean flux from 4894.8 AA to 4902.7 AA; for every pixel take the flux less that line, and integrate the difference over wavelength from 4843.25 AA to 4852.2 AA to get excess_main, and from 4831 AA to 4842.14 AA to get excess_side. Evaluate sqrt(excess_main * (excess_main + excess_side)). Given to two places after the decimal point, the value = 3.30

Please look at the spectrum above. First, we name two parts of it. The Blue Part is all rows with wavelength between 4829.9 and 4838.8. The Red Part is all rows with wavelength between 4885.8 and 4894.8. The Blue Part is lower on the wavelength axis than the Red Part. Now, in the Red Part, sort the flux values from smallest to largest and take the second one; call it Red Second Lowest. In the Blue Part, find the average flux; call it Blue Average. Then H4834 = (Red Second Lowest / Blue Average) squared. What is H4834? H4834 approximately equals 0.80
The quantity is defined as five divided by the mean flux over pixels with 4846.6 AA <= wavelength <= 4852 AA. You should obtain 2.10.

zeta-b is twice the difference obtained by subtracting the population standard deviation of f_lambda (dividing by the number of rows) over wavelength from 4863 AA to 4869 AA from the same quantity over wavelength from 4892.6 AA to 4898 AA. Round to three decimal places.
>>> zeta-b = 0.024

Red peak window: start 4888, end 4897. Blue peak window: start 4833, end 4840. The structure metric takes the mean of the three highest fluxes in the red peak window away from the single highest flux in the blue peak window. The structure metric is 0.16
